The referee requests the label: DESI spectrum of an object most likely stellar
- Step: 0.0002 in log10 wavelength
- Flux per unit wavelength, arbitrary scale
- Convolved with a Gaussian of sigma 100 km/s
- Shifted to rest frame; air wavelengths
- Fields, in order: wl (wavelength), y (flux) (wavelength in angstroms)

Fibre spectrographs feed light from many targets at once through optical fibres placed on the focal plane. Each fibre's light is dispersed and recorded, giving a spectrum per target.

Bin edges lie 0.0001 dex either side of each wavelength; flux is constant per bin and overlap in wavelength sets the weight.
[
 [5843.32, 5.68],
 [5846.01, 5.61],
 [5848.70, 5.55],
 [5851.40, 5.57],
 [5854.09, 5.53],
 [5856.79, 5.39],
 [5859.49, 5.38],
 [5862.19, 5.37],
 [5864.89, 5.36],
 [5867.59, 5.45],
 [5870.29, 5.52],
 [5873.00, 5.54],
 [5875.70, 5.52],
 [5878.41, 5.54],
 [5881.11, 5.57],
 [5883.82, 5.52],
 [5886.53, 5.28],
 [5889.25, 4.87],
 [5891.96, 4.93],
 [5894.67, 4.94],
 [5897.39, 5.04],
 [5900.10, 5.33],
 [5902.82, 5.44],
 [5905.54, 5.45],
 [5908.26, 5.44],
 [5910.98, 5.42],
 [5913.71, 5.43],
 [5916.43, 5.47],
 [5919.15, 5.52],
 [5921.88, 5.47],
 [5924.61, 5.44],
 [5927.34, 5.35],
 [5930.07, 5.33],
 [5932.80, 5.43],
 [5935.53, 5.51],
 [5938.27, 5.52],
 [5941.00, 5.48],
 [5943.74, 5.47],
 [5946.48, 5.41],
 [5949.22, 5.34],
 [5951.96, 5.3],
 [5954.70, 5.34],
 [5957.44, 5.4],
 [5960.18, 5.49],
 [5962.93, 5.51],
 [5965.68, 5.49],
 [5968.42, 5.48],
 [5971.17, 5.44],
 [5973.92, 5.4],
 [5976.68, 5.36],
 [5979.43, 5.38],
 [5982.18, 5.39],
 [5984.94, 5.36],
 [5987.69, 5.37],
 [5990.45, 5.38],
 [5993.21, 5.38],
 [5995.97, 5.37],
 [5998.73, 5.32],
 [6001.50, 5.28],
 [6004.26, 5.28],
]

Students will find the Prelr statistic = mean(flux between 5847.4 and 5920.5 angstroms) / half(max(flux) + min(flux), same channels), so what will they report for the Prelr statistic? 1.03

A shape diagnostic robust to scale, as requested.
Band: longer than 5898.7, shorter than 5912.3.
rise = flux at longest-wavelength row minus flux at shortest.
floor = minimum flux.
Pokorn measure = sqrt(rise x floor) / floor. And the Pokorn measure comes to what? 0.13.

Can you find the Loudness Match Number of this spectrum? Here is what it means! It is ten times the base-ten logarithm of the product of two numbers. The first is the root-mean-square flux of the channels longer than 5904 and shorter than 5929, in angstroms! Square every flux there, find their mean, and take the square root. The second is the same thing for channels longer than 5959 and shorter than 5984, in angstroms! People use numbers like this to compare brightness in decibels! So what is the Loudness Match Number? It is 14.71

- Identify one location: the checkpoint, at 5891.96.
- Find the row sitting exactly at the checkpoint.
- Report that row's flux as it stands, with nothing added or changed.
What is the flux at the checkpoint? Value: 4.93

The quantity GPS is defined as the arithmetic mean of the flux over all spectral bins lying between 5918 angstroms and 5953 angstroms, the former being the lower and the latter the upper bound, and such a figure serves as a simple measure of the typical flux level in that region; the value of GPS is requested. 5.43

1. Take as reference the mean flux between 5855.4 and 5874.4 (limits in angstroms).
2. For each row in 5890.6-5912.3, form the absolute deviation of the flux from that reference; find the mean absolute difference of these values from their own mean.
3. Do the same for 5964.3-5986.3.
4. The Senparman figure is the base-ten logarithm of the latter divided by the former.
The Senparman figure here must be -1.11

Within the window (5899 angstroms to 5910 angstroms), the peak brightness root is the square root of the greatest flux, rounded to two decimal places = 2.33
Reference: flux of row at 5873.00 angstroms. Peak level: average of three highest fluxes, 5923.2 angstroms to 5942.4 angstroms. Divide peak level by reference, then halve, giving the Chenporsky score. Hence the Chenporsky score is 0.497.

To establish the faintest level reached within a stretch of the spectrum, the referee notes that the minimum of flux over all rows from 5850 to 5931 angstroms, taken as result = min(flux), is 4.87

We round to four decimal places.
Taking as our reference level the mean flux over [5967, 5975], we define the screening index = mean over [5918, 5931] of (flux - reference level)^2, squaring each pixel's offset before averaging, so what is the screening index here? 0.0055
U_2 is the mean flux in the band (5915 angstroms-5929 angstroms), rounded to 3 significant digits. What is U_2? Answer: 5.45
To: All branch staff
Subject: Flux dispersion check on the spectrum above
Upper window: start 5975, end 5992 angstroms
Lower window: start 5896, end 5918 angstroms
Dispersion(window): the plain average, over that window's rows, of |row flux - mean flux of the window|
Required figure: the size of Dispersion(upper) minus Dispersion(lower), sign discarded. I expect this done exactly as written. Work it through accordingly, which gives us 0.09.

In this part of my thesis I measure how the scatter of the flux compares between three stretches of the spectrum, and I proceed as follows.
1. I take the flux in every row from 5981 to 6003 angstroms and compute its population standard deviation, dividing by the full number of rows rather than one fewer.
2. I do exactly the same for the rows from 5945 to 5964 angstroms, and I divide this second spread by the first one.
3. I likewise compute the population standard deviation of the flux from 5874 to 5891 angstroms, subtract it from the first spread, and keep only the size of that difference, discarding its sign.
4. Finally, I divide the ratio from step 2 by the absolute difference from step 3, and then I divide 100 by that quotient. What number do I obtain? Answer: 10.2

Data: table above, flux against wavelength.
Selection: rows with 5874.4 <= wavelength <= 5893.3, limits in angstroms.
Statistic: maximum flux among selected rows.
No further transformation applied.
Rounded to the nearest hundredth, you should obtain 5.57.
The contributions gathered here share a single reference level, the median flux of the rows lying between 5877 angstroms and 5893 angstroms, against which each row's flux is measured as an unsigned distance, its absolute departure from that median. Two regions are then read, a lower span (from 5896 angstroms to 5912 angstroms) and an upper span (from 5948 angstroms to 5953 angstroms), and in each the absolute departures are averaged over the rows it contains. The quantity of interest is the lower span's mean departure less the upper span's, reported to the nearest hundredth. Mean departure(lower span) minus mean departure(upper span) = 0.02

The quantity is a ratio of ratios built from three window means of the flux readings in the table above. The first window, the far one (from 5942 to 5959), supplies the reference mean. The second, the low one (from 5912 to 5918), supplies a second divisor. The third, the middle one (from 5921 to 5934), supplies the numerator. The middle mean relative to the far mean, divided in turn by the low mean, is 0.184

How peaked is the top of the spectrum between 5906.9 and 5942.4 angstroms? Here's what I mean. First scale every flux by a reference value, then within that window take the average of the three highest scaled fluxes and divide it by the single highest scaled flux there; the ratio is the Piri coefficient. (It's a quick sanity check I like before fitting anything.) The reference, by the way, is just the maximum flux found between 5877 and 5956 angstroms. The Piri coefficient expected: 0.999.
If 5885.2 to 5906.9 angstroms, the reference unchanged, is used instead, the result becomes 0.992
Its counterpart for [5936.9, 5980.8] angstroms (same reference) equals 0.998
